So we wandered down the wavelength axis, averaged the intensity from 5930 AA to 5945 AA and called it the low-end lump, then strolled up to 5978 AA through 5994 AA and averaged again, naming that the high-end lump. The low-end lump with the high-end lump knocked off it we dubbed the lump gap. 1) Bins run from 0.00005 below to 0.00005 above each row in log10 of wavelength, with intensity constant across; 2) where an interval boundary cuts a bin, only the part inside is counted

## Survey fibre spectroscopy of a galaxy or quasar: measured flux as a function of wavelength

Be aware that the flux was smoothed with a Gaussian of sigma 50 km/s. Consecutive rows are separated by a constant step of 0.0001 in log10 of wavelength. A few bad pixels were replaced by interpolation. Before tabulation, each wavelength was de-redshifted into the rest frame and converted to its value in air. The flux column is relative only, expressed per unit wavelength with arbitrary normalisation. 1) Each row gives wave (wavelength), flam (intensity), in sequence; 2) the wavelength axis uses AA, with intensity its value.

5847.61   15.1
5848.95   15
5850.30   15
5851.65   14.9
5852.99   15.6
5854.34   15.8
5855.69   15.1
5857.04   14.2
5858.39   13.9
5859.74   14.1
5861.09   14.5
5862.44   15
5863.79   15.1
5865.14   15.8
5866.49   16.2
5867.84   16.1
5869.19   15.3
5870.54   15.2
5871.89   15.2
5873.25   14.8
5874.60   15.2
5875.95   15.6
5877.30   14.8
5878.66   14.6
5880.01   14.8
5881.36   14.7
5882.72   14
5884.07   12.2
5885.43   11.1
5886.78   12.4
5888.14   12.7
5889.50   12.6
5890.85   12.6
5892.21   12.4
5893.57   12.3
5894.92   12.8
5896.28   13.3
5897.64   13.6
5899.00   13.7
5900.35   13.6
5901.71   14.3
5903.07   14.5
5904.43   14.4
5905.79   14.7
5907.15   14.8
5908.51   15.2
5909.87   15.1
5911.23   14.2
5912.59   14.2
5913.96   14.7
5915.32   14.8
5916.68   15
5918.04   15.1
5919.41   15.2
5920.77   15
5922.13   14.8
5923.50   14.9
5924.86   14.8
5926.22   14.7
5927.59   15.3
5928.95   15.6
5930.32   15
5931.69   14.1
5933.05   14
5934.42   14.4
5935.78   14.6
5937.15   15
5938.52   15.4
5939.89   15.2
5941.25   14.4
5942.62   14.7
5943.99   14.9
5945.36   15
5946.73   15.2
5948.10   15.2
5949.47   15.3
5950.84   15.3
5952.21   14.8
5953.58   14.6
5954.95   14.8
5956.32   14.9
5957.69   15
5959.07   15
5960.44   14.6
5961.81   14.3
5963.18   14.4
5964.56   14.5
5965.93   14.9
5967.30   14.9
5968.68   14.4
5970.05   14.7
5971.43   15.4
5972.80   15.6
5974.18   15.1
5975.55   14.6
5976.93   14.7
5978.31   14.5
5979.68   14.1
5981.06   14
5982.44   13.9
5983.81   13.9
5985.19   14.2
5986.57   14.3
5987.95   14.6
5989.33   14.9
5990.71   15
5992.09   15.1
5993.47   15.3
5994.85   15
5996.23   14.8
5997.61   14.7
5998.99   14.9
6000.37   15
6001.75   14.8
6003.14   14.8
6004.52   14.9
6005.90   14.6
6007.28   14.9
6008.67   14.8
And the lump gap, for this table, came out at 0.22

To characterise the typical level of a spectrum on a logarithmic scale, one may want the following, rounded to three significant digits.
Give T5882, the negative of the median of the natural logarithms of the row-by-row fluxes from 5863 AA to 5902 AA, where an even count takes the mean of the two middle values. -2.66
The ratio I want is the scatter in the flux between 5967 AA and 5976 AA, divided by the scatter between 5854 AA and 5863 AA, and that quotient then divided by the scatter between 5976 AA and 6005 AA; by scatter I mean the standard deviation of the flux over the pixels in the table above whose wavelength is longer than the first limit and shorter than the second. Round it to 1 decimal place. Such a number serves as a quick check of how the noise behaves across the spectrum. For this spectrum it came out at 1.6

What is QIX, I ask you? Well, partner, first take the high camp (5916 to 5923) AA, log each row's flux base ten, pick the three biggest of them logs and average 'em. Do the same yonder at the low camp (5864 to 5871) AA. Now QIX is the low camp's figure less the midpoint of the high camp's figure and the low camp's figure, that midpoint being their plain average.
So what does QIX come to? 0.013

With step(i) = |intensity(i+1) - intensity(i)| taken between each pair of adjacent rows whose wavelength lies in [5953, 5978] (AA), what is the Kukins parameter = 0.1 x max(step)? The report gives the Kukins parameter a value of 0.070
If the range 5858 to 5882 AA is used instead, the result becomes 0.080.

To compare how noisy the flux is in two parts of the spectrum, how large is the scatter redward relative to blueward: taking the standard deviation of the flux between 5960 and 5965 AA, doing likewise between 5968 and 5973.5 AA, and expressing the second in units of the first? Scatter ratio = 4.4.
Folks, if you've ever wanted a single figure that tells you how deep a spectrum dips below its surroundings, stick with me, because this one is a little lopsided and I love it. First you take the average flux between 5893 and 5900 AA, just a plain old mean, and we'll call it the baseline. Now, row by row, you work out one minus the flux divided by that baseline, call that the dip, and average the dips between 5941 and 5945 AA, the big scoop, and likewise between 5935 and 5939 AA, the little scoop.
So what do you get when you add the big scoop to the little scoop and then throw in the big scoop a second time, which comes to -0.37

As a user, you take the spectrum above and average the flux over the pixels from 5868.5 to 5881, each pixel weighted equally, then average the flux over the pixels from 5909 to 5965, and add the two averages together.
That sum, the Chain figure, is 29.9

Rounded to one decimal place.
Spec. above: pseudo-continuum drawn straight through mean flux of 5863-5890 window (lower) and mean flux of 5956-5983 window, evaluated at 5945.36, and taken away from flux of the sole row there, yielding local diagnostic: 0.4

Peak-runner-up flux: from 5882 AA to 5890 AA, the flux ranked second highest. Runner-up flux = 12.7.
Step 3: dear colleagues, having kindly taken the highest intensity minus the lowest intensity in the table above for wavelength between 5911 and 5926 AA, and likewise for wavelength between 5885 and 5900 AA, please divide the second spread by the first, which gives 2.6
